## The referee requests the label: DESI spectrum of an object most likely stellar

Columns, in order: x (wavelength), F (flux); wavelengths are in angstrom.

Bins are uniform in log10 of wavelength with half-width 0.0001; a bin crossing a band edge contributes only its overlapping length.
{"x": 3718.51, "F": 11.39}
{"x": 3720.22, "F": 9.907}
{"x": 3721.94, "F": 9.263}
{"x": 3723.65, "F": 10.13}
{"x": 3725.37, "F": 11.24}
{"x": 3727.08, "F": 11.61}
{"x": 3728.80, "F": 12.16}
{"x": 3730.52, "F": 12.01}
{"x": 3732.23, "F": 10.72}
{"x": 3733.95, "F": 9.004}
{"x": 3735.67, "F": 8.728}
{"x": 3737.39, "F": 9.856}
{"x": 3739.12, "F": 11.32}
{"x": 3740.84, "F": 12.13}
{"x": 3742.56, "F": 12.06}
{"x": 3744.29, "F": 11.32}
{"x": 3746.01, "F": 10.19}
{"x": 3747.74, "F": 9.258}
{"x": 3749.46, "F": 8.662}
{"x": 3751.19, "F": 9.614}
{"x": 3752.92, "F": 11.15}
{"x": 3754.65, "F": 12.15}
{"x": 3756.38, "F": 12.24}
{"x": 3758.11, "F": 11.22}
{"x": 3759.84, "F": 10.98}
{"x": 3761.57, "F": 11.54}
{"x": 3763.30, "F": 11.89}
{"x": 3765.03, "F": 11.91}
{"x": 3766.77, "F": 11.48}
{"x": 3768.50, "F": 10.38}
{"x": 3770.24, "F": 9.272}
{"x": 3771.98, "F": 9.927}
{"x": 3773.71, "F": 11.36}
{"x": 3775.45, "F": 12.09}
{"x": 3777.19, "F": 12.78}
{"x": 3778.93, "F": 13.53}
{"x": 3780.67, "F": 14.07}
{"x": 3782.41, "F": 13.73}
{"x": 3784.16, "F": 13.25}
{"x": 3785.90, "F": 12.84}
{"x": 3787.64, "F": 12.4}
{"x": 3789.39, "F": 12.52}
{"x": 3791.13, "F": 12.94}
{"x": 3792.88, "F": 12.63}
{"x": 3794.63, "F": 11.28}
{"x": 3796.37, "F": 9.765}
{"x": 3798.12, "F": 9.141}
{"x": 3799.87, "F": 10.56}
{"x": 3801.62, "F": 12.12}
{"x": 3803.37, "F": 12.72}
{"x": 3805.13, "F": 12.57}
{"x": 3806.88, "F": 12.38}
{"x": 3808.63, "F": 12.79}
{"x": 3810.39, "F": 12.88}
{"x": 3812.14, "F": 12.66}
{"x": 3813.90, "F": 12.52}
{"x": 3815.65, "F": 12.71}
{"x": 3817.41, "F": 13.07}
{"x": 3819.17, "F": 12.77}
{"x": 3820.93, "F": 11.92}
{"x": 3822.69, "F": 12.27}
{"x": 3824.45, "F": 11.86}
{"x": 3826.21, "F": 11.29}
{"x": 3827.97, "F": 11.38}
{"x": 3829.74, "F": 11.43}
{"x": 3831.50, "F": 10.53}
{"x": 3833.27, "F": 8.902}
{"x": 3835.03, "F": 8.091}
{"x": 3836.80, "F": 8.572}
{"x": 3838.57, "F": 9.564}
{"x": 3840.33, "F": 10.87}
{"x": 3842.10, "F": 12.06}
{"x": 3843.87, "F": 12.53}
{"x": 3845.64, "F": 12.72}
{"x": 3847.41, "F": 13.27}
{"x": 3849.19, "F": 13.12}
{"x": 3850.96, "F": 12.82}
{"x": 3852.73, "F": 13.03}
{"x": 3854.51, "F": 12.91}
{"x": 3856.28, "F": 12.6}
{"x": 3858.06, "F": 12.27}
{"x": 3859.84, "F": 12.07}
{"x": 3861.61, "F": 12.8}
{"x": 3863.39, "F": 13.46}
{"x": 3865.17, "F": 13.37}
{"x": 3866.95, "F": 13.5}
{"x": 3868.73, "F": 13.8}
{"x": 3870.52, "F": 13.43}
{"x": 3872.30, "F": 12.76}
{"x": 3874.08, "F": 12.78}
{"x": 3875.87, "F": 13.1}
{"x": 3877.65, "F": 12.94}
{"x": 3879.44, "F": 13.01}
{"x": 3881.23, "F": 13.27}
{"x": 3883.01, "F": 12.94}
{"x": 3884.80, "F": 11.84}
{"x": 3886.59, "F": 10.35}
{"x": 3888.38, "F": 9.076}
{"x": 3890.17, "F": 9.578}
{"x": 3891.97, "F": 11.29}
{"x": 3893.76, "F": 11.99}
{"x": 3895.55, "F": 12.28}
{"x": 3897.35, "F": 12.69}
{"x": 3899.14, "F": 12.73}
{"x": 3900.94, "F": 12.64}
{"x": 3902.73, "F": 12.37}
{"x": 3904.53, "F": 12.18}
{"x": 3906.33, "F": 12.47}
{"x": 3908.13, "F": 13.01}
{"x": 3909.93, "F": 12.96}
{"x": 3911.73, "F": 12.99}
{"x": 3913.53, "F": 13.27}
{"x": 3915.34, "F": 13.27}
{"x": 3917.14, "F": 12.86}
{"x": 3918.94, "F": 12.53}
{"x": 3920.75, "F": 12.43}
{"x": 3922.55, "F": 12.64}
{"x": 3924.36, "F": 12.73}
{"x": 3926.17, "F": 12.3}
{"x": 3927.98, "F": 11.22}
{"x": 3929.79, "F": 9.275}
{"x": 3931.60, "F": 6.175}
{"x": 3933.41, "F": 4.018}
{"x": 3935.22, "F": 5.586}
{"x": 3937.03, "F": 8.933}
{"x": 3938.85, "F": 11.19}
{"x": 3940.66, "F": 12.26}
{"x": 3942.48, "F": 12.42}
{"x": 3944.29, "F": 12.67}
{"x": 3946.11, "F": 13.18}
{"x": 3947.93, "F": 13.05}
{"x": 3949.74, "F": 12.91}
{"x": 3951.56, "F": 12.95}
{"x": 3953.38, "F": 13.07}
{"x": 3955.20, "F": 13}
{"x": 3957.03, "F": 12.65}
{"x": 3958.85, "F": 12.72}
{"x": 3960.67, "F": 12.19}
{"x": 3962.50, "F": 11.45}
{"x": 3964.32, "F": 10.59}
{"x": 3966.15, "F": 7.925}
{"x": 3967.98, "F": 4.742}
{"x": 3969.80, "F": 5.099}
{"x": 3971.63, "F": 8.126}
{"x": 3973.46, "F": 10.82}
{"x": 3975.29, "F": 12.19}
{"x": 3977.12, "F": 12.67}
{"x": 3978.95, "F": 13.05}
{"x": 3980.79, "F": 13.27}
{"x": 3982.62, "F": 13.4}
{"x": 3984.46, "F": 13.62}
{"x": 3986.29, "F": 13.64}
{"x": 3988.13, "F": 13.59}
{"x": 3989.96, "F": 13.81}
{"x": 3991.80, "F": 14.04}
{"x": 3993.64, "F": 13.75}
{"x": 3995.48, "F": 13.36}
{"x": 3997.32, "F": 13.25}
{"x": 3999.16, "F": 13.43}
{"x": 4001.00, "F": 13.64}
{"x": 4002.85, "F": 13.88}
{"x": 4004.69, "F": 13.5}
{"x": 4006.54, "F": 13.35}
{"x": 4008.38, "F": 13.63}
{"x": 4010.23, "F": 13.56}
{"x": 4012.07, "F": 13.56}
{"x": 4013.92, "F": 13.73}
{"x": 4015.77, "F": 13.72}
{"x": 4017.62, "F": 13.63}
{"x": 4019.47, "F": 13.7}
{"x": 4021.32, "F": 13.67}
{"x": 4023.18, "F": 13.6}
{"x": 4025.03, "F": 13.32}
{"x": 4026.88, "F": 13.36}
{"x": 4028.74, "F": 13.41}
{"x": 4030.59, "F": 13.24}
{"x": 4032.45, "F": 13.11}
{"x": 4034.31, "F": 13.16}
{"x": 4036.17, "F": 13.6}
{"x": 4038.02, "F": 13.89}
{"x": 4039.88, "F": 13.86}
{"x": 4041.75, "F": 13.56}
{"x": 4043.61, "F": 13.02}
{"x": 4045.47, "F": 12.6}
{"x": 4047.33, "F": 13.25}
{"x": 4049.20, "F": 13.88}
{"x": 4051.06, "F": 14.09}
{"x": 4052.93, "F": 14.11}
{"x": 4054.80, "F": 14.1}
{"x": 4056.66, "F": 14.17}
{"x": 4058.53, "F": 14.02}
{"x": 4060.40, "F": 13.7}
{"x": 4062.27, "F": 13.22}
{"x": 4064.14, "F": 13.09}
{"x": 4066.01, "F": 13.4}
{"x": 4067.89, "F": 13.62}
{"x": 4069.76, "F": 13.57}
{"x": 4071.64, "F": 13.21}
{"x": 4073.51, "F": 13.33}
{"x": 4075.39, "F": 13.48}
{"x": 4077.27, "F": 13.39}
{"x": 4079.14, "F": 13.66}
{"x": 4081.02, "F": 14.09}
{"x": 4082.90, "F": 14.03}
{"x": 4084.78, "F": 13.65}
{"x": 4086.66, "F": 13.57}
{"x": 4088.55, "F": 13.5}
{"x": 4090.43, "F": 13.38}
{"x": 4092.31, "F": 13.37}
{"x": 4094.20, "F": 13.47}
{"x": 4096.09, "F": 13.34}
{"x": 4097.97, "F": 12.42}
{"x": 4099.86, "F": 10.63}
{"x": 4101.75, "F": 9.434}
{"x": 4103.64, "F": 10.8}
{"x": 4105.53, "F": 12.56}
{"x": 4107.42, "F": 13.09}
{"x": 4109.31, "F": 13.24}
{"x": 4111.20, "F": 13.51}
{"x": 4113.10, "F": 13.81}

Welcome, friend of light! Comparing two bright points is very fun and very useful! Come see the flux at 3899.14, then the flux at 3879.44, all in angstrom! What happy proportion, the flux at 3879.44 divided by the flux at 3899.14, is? 1.02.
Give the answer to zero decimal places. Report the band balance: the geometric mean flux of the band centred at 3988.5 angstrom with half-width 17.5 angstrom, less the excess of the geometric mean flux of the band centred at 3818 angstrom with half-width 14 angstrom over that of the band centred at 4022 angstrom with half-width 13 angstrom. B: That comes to 14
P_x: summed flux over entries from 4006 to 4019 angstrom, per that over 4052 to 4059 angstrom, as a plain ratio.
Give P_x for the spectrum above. 1.7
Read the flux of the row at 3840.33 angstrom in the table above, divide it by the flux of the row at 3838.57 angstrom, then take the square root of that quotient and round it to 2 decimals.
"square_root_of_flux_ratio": 1.07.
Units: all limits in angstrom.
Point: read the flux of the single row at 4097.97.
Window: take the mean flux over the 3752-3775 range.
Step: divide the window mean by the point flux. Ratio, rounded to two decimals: 0.90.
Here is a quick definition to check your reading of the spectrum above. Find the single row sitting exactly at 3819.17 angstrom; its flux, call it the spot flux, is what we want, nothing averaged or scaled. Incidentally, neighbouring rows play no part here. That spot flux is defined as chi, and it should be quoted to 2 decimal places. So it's 12.77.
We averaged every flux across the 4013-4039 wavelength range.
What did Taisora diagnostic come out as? 13.5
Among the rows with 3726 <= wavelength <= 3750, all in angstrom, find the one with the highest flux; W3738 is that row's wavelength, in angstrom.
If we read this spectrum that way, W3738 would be 3728.80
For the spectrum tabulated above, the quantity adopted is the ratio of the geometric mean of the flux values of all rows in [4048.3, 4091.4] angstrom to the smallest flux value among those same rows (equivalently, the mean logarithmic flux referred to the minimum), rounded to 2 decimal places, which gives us 1.04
